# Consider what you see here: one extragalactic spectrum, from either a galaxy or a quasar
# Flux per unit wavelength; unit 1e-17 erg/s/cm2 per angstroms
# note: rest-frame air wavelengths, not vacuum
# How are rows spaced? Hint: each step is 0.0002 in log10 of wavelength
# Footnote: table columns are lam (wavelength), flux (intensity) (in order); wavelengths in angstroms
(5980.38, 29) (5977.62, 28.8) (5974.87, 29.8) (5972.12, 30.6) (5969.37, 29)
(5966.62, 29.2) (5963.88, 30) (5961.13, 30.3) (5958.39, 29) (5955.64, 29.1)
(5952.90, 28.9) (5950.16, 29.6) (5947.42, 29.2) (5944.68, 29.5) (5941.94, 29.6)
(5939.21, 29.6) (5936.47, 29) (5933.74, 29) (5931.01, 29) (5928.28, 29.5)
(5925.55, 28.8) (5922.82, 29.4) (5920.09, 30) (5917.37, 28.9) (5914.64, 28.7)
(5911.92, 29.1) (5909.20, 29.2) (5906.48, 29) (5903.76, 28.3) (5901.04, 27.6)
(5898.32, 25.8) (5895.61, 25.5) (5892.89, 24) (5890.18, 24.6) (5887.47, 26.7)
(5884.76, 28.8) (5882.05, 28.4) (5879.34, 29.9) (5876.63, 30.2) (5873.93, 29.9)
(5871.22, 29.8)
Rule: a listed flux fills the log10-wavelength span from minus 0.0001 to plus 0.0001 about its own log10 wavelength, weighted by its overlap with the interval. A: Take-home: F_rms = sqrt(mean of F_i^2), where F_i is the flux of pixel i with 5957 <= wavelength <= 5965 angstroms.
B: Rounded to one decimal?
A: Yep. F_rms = 29.8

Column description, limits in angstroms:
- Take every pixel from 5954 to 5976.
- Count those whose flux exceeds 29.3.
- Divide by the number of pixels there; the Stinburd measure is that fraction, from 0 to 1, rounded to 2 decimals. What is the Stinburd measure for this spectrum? 0.50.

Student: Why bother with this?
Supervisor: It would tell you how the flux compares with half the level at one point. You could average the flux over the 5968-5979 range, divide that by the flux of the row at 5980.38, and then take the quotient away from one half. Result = -0.519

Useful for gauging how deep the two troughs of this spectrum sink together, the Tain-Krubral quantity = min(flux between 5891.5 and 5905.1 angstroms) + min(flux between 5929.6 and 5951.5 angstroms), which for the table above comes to 53.0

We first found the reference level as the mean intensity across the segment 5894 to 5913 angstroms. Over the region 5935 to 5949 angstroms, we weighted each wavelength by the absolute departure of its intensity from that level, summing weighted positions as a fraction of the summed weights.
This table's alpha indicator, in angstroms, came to 5942.0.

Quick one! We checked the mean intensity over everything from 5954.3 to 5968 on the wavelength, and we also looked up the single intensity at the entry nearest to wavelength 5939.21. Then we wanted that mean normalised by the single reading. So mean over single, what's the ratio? 1.00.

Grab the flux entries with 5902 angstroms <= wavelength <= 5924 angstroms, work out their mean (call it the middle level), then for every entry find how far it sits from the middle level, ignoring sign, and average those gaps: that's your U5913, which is 0.35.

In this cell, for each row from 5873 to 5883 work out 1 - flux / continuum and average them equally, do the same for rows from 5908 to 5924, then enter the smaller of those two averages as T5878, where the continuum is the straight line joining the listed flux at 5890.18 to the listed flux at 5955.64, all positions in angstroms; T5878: -0.25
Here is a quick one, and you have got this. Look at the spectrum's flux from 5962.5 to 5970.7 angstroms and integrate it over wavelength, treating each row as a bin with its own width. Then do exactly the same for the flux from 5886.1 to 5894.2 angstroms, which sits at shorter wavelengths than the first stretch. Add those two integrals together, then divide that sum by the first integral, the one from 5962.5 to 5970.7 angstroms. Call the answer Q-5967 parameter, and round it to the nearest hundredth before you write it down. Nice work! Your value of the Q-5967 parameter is 1.84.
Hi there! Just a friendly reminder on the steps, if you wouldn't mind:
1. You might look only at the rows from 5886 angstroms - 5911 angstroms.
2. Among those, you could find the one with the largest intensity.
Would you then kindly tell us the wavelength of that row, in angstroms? 5909.20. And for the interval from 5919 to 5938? 5920.09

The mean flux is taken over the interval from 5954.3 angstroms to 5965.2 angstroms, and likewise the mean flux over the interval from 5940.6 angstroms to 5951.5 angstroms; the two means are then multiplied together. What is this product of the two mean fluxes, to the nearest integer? 872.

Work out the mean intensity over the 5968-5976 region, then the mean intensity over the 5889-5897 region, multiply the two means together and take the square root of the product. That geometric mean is 27.1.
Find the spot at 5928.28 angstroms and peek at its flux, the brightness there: 29.5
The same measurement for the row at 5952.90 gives 28.9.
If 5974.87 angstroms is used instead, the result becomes 29.8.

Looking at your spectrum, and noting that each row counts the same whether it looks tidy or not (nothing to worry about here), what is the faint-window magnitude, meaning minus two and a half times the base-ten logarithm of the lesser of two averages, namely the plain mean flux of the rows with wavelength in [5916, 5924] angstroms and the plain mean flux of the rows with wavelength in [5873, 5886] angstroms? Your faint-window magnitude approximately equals -3.672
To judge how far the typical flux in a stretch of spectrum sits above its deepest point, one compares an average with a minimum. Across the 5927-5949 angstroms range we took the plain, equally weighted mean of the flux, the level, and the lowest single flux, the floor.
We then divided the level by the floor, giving 1.010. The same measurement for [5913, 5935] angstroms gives 1.016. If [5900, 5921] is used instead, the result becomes 1.045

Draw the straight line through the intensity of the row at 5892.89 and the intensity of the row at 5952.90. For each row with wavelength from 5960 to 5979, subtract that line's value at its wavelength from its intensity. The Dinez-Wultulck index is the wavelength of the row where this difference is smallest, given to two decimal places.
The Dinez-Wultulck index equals 5977.62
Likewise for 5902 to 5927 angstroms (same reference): 5925.55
